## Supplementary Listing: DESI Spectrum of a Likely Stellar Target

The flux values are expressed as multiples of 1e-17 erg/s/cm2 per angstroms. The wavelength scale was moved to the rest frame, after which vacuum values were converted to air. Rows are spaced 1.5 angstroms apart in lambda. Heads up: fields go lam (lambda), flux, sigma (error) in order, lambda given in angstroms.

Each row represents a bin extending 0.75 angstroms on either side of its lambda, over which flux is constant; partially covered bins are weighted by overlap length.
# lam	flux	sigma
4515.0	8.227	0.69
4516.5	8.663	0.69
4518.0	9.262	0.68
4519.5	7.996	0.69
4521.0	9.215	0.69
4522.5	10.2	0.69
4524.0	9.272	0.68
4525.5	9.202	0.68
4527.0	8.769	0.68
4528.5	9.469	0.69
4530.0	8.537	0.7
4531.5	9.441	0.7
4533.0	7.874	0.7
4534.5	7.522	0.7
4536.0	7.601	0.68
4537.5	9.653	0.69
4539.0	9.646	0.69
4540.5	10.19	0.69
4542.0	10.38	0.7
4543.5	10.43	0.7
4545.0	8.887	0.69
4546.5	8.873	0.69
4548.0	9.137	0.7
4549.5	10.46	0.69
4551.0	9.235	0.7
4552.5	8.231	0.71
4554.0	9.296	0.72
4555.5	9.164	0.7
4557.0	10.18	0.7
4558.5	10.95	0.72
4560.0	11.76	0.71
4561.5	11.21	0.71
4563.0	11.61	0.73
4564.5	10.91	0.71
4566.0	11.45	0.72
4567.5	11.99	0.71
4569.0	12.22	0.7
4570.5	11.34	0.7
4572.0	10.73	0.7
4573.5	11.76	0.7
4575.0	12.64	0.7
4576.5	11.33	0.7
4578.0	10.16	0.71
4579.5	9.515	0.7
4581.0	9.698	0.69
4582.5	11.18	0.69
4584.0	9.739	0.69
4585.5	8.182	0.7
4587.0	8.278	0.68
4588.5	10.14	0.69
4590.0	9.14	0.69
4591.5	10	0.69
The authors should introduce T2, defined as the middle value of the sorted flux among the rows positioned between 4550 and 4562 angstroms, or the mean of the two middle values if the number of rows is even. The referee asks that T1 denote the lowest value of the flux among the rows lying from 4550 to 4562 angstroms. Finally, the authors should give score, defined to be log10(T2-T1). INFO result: 0.18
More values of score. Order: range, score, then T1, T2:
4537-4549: -0.11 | 8.873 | 9.6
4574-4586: 0.25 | 8.182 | 9.9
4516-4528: 0.08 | 7.996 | 9.2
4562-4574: -0.10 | 10.73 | 11.5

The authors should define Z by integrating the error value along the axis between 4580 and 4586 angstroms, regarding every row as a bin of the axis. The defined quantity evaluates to 4.155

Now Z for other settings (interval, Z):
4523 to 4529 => 4.095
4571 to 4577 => 4.200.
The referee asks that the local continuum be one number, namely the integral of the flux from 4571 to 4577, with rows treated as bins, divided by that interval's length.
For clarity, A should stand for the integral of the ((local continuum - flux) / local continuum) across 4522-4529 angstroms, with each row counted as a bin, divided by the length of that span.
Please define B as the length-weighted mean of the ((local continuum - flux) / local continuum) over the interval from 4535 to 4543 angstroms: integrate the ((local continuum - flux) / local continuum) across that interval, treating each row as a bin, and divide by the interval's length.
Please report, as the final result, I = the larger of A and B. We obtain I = 0.195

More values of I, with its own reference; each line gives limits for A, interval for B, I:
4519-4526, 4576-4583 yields 0.206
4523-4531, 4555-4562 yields 0.217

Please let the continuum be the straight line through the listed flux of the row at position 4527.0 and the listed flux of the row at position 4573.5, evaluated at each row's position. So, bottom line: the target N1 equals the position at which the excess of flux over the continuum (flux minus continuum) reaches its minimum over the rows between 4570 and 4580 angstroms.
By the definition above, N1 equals 4579.5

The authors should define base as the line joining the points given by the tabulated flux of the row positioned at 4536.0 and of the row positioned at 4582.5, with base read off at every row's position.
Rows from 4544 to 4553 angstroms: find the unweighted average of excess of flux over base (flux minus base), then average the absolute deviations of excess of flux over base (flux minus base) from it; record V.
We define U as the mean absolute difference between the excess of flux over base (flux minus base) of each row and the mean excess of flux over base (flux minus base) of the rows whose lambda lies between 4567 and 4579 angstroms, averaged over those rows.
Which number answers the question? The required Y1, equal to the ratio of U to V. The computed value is 1.65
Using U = 0.7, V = 0.45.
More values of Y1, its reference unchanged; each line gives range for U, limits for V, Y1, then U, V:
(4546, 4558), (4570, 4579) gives 0.68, 0.5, 0.68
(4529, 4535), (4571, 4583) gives 0.79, 0.8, 0.97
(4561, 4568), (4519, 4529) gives 0.56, 0.2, 0.44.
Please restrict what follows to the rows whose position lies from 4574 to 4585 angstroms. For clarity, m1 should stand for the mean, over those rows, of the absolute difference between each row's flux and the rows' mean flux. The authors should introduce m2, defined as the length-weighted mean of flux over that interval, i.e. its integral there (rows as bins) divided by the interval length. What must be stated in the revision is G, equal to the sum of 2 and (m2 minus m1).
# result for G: 11.6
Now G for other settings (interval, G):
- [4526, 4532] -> 10.6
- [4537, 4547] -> 11.2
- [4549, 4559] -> 10.8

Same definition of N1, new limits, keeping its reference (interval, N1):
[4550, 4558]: 4552.5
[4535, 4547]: 4536.0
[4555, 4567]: 4555.5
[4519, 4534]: 4533.0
